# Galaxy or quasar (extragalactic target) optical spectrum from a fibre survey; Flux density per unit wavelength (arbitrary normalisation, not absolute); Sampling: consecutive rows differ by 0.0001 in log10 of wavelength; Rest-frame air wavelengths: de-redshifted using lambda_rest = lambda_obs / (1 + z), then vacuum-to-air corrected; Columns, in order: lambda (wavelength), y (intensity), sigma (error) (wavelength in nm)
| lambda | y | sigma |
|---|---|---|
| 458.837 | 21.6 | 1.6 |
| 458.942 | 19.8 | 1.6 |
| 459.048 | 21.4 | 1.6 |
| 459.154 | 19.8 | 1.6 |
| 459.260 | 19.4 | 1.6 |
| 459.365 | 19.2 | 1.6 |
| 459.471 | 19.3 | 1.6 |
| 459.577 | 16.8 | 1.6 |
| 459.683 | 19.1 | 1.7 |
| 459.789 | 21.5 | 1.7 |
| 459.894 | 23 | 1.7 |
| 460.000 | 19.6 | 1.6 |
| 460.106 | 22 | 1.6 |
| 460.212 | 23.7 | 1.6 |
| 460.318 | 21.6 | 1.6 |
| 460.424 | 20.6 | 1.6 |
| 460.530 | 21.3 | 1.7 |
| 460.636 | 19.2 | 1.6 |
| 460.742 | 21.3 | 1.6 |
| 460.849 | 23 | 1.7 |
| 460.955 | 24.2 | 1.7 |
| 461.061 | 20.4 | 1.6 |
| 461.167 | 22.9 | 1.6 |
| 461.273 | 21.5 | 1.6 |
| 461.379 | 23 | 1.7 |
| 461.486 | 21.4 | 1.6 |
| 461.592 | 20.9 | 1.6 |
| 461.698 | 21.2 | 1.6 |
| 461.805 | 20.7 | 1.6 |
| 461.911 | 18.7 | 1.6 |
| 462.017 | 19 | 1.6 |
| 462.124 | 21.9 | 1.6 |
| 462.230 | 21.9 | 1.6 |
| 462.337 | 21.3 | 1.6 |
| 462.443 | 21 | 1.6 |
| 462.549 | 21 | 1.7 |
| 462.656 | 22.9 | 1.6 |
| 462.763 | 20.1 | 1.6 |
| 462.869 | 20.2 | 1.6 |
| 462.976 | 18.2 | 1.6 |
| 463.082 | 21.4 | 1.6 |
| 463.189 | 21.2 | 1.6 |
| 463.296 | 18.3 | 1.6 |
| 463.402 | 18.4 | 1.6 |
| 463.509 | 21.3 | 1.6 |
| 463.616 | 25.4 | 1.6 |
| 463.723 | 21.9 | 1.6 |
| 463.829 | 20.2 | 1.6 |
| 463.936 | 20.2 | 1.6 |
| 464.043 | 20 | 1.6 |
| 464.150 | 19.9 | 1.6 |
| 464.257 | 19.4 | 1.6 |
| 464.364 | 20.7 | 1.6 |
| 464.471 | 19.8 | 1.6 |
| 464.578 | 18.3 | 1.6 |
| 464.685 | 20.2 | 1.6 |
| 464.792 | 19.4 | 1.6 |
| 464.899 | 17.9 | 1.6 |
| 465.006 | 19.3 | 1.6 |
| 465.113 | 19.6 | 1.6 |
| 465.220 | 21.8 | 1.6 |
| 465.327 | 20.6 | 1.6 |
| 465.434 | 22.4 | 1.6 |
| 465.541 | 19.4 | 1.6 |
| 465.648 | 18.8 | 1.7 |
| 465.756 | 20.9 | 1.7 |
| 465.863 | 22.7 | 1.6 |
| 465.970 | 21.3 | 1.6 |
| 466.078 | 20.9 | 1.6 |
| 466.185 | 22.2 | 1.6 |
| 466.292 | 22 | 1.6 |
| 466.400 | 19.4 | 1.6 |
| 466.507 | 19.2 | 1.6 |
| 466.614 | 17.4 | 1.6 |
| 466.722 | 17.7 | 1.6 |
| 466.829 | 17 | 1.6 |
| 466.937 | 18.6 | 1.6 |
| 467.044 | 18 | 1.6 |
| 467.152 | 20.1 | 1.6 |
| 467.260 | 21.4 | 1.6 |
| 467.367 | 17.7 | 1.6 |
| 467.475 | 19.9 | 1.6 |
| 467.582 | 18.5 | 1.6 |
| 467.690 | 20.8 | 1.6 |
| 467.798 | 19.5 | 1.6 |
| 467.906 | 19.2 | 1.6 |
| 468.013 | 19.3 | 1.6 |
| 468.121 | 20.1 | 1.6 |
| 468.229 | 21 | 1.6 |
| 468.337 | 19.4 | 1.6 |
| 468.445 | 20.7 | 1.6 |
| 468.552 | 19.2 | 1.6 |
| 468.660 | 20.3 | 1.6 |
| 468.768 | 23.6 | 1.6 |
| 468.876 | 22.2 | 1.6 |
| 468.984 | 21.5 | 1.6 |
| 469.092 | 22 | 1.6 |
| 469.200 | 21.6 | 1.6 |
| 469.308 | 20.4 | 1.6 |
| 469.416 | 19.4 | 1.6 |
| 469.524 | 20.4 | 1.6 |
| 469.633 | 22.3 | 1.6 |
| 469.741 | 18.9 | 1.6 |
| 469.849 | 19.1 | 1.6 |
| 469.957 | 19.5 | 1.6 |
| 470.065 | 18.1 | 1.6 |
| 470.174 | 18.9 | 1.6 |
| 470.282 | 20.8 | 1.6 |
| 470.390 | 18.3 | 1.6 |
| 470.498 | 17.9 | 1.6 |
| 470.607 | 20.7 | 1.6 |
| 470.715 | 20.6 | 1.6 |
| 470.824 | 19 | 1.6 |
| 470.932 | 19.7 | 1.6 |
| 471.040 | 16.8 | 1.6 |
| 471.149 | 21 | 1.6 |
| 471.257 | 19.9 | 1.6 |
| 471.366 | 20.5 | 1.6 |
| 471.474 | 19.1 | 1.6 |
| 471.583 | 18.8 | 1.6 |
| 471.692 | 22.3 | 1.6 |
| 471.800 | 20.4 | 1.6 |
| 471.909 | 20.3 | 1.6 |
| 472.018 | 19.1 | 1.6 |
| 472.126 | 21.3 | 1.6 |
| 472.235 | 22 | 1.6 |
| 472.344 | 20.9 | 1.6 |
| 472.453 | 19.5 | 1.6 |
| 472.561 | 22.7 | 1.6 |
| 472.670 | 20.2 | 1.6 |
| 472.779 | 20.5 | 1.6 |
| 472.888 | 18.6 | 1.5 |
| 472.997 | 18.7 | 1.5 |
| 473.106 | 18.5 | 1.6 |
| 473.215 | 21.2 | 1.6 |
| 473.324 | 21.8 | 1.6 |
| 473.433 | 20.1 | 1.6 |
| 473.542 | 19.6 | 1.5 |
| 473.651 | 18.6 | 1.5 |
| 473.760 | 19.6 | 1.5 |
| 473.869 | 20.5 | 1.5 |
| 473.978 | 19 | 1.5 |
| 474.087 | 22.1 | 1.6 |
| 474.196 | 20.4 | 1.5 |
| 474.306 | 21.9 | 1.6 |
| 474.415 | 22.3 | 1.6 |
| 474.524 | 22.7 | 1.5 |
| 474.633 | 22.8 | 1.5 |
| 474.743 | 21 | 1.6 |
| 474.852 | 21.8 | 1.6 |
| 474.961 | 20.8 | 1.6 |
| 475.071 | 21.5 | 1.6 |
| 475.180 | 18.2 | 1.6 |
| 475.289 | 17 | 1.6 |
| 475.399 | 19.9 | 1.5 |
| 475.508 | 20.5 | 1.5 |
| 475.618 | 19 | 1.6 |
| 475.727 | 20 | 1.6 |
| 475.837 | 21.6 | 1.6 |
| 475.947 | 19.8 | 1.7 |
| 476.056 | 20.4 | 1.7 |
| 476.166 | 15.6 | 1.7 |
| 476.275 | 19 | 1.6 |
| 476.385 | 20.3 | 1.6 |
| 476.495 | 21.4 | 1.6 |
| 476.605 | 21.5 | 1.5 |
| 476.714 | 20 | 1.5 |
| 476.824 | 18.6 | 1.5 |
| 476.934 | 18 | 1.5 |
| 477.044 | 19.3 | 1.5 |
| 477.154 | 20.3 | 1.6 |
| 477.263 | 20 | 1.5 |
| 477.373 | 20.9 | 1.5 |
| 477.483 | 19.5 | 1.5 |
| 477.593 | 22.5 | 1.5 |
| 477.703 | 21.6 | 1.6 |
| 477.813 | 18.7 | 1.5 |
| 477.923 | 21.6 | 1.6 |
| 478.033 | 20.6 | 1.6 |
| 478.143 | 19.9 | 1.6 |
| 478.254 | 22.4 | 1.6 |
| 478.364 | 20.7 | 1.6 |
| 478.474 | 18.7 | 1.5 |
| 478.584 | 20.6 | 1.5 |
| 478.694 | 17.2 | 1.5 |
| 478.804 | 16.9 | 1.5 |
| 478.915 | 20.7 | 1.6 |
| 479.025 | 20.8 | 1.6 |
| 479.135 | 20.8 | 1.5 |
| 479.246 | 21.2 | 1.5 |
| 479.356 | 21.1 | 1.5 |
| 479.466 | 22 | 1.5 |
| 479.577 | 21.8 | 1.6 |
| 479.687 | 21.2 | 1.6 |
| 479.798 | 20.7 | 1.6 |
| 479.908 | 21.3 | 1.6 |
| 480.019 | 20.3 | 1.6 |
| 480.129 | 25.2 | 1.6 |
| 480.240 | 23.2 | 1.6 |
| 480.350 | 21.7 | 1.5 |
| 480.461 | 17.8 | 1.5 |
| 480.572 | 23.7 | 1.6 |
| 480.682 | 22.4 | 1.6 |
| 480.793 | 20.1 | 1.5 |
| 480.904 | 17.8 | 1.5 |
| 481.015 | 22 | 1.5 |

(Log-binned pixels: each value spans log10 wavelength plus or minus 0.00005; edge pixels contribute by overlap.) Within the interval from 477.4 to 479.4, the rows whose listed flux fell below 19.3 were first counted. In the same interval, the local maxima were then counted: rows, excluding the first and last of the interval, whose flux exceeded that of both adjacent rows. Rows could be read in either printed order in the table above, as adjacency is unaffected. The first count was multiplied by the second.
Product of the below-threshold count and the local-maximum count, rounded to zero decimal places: 20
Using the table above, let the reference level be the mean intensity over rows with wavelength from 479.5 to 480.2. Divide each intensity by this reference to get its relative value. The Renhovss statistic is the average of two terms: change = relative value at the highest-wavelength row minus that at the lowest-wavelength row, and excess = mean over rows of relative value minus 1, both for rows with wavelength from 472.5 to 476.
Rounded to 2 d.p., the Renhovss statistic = -0.10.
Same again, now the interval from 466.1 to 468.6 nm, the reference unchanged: -0.12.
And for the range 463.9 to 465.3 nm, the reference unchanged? -0.01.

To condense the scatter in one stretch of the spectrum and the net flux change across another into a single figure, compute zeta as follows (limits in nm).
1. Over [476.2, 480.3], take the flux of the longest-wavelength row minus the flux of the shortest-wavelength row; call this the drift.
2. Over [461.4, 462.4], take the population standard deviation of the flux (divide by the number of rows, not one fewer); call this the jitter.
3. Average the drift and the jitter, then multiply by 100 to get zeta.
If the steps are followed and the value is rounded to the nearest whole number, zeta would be 265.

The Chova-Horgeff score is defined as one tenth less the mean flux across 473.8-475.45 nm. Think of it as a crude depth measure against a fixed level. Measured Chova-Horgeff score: -20.7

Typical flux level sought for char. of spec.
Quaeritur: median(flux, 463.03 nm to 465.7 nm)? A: 20.0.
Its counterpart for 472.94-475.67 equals 20.5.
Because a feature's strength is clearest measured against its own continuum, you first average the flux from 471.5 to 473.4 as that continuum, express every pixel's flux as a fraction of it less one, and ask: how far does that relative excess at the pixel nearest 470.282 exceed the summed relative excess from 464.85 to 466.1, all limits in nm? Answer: 0.0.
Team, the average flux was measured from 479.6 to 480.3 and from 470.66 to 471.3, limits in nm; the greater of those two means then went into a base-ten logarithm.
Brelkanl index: 1.342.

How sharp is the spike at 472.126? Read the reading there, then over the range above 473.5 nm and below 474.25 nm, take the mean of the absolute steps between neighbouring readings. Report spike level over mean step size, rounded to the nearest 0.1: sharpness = 13.9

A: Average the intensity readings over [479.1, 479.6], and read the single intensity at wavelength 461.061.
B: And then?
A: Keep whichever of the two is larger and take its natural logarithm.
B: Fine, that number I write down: 3.06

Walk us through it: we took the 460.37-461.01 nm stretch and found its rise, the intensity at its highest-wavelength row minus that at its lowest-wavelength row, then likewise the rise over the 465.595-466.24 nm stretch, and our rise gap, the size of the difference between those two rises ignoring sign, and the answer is 0.20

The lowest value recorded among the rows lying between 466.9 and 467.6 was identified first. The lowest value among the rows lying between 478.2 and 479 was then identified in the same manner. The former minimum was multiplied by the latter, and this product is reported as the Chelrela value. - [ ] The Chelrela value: 299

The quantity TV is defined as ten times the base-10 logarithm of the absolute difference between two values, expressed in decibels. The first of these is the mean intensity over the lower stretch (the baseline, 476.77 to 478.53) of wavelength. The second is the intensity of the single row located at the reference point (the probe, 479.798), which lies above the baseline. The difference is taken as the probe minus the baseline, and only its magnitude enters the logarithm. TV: -3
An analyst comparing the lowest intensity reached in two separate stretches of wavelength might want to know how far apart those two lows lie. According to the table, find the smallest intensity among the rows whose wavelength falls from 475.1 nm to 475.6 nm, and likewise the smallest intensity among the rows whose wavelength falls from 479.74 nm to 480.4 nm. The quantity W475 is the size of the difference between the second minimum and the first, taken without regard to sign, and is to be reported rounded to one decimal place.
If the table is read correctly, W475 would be 3.3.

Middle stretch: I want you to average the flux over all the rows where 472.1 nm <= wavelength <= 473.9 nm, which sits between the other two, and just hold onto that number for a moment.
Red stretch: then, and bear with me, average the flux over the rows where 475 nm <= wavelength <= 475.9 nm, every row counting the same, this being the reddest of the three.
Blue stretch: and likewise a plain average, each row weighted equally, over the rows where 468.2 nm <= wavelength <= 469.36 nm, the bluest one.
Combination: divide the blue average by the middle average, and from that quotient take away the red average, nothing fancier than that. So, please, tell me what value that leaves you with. -18.7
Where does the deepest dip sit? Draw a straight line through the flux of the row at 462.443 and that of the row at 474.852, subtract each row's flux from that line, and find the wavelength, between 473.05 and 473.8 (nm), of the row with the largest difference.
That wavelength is 473.106 nm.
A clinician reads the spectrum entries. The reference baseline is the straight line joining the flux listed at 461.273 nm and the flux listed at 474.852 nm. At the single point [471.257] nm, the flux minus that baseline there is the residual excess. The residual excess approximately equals -1.8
